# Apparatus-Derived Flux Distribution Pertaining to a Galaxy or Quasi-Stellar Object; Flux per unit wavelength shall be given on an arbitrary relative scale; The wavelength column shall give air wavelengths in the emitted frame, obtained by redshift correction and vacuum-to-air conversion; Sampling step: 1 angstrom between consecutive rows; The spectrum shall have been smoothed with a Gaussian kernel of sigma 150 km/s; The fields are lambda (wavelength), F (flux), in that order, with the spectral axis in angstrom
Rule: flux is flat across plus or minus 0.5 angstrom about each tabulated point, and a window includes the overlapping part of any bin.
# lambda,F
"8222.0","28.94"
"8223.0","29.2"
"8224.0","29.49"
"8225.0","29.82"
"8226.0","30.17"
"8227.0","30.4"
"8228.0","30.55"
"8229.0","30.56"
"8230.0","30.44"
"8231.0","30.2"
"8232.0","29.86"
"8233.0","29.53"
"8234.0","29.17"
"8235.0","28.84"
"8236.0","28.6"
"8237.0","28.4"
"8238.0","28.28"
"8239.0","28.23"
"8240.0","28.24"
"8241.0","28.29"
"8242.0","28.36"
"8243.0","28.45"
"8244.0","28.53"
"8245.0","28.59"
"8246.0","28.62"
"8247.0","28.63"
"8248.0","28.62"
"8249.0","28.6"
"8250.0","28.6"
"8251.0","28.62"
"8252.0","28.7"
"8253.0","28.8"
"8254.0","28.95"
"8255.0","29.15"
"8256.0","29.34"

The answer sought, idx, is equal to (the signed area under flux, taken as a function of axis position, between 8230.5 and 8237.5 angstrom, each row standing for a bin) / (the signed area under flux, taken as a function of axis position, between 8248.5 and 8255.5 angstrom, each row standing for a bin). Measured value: 1.02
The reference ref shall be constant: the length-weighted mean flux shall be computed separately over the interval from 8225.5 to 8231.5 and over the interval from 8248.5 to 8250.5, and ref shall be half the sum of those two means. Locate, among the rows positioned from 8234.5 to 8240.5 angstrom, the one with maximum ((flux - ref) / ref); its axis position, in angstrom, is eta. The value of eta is 8235.0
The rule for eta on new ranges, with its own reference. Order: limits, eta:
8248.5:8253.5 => 8253.0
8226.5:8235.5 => 8229.0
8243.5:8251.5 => 8247.0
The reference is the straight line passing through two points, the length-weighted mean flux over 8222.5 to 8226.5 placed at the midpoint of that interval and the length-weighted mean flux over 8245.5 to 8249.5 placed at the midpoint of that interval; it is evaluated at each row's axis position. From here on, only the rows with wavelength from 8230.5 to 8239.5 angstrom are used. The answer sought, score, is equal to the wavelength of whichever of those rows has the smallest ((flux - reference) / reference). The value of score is 8239.0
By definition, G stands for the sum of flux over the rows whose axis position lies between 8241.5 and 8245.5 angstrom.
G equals 114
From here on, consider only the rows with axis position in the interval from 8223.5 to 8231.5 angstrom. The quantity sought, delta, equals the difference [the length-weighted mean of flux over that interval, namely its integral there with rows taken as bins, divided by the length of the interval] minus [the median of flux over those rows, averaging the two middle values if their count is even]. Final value -0.10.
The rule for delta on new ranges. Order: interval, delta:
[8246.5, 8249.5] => 0.00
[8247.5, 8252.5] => 0.01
